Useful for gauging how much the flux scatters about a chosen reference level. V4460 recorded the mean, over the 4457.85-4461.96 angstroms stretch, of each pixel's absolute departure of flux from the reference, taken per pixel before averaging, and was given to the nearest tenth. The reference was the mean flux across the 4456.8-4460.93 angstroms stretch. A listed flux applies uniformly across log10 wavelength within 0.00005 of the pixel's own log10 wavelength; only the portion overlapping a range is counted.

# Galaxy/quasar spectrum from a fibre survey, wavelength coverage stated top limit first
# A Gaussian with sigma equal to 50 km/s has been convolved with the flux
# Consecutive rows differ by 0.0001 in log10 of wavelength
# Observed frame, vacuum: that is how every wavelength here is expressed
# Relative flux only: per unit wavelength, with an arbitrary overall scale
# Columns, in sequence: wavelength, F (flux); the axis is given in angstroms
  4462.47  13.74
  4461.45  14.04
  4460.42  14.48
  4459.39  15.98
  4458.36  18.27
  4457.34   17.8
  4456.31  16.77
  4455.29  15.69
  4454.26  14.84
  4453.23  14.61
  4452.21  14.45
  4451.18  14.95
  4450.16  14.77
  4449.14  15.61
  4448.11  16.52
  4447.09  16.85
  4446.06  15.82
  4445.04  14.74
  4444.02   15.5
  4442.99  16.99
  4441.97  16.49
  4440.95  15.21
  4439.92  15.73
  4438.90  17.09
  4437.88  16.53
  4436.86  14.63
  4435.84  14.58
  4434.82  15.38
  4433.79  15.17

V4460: 1.8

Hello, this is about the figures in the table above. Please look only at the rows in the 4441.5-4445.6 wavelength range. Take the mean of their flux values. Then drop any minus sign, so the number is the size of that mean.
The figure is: 15.9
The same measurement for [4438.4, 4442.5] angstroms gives 16.1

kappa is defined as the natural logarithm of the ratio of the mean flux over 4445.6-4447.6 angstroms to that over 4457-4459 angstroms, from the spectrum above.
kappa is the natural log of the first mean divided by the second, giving -0.10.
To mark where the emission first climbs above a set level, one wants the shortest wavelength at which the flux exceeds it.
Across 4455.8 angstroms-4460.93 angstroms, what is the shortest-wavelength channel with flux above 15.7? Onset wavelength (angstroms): 4456.31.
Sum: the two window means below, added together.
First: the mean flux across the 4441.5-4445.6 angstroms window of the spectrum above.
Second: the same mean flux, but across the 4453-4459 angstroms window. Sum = 32.3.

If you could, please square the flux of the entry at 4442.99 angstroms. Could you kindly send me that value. 289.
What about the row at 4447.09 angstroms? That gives 284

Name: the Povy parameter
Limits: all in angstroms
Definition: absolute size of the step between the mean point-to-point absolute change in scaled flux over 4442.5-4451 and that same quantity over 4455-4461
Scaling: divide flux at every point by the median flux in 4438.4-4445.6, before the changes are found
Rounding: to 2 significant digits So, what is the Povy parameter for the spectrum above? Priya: 0.023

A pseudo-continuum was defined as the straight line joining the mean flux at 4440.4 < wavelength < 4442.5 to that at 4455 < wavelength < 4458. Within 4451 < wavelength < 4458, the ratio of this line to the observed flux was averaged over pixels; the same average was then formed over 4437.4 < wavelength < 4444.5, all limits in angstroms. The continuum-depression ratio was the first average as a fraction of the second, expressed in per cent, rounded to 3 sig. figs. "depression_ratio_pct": 110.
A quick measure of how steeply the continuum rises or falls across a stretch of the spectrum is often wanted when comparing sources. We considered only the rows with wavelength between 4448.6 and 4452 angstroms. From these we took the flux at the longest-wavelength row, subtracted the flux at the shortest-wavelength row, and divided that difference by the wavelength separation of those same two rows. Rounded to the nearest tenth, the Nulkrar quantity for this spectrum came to -0.3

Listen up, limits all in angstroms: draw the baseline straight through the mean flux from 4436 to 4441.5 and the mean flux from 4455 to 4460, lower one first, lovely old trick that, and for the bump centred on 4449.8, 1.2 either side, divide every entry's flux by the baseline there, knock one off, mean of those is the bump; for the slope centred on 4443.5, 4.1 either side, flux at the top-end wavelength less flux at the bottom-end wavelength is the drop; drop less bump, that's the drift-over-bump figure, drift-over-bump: 1.20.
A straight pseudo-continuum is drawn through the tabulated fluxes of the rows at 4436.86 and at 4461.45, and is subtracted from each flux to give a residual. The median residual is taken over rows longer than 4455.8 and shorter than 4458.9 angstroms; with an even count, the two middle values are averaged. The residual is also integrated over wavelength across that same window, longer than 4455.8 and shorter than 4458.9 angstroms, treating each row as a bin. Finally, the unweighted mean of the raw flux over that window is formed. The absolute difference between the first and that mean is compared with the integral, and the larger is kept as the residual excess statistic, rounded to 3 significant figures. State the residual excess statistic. 14.0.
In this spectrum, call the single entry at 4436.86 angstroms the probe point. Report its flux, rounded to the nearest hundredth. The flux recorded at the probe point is 14.63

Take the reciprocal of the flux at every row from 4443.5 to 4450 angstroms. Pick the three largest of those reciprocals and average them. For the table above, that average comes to 0.0655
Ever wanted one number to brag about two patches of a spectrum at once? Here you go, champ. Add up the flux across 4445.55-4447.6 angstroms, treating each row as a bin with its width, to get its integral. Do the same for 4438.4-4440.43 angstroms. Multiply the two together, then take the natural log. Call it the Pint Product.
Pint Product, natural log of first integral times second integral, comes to 7.02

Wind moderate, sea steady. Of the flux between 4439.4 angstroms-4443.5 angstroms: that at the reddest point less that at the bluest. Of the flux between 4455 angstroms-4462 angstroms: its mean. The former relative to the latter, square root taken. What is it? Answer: 0.28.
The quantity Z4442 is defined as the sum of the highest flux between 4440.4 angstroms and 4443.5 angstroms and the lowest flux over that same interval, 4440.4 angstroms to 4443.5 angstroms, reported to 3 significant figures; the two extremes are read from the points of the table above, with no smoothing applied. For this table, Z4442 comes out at 32.2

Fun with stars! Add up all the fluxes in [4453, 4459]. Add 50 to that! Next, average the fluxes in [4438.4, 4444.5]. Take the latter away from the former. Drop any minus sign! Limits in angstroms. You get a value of 132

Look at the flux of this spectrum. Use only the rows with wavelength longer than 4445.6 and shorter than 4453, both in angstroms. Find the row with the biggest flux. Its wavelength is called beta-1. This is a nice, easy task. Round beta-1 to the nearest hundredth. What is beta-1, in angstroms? 4447.09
